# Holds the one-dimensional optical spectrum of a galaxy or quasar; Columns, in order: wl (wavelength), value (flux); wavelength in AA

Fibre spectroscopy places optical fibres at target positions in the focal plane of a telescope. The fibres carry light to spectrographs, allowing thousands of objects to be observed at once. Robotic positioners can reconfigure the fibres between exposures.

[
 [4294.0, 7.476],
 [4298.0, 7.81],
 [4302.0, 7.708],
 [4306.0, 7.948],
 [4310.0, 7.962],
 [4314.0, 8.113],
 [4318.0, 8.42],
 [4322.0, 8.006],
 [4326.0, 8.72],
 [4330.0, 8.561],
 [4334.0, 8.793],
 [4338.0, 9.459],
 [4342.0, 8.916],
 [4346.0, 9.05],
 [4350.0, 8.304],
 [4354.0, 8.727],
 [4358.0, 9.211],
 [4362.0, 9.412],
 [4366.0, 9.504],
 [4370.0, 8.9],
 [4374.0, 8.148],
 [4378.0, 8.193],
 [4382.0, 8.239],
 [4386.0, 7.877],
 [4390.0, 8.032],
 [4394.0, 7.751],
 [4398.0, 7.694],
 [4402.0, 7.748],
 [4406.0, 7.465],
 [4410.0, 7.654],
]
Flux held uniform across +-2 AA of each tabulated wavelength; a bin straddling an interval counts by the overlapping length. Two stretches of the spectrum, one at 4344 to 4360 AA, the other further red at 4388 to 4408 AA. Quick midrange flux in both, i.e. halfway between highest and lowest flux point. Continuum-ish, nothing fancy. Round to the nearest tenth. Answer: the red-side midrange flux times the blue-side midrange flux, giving 67.9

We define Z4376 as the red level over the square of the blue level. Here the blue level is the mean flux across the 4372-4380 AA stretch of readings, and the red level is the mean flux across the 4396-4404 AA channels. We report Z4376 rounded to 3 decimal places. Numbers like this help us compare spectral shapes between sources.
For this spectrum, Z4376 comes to 0.116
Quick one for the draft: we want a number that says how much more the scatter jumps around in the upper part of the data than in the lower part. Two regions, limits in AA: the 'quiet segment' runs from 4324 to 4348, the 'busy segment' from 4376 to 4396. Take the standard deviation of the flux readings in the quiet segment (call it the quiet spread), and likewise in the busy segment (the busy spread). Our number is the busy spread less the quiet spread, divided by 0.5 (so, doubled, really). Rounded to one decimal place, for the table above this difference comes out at -0.2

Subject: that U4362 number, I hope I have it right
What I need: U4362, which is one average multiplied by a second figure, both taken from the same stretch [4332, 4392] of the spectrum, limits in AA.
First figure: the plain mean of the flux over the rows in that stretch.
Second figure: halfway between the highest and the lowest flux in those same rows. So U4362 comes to 76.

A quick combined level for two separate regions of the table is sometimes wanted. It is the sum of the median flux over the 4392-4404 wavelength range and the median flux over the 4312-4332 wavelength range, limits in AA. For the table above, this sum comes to 16.2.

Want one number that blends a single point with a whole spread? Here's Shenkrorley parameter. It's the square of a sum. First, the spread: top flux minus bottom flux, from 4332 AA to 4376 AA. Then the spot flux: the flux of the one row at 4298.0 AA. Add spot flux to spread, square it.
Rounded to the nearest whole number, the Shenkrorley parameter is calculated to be 84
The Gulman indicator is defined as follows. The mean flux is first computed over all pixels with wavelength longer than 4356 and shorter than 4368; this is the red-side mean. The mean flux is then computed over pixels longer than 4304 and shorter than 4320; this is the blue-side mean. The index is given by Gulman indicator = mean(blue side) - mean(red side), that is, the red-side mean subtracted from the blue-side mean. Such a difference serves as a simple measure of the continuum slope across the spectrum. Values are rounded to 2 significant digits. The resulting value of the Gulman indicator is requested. -1.3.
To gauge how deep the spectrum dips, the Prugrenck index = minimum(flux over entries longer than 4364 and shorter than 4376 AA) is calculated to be 8.148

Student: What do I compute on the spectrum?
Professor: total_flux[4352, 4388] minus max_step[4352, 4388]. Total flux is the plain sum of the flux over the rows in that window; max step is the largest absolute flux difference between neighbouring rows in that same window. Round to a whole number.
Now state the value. 77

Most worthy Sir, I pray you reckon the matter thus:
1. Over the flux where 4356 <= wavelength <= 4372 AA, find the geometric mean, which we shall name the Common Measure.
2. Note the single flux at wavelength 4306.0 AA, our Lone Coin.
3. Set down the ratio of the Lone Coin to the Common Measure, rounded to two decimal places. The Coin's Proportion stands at 0.86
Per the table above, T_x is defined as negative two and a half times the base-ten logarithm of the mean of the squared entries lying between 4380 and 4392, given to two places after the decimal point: -4.53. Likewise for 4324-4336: -4.70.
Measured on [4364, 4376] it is -4.74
